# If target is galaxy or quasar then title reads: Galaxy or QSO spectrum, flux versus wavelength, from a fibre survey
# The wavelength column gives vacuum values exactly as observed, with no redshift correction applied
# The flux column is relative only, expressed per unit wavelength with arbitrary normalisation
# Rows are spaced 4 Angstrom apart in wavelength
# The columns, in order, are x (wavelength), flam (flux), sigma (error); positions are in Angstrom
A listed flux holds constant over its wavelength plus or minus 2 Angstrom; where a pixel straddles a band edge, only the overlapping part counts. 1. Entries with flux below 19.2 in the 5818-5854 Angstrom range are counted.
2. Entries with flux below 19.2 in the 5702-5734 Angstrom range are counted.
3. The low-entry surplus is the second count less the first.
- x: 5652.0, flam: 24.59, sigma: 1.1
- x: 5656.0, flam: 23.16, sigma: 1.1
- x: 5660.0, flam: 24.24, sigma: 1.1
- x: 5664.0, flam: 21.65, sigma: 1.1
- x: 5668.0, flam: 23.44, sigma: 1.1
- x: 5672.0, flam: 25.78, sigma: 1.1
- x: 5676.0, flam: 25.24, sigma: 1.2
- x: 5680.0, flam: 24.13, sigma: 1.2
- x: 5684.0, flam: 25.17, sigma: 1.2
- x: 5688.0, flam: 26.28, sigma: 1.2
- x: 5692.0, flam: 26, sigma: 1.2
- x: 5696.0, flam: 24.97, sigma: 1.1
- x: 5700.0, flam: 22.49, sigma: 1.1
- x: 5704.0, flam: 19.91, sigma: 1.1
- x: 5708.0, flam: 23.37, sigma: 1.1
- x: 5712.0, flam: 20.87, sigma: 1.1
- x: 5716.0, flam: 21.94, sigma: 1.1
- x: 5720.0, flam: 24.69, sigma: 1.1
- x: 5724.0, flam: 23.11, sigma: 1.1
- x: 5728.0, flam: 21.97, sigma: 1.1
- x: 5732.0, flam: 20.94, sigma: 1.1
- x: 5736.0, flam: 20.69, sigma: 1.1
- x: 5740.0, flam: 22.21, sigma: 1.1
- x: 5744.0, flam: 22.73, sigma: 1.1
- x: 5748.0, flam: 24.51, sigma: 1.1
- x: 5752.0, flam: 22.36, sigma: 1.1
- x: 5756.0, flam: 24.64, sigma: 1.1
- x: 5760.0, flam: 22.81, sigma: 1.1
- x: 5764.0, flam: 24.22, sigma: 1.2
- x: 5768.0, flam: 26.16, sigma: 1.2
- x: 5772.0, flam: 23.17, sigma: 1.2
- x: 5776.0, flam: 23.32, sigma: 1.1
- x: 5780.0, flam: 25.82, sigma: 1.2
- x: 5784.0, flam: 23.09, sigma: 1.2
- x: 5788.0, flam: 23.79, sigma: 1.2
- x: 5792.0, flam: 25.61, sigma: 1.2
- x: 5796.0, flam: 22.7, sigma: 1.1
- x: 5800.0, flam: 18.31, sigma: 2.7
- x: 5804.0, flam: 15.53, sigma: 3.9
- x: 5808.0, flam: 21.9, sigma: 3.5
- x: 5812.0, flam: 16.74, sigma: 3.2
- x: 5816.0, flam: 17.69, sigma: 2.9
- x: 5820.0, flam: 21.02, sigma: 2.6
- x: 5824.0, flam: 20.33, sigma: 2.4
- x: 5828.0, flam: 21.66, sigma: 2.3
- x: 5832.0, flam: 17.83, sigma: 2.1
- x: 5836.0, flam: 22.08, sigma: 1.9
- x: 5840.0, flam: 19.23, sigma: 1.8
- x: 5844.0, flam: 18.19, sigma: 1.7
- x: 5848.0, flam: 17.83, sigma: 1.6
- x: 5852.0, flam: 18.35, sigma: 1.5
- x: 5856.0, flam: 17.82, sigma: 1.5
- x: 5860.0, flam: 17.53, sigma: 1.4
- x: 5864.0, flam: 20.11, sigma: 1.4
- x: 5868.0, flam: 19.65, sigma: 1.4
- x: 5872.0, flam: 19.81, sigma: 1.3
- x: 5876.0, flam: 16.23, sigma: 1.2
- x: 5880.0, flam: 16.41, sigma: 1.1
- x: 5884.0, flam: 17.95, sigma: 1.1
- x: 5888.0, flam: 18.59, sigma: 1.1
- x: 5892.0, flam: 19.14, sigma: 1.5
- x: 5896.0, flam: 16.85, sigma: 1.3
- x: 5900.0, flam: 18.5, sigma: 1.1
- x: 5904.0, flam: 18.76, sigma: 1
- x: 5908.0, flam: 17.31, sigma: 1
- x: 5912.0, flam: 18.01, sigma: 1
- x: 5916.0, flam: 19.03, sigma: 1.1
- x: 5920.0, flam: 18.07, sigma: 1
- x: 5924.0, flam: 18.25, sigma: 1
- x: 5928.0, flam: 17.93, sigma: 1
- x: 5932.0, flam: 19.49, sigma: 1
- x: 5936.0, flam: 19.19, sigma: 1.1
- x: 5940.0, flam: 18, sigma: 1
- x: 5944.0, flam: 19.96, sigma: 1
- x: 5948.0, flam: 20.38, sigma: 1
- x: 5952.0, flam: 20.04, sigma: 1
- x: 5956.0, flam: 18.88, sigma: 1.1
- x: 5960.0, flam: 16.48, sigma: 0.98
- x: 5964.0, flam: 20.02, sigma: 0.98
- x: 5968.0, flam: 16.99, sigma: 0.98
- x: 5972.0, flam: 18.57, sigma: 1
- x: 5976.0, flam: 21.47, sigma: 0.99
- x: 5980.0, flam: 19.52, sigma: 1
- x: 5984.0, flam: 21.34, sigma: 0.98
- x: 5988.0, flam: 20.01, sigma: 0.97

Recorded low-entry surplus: -4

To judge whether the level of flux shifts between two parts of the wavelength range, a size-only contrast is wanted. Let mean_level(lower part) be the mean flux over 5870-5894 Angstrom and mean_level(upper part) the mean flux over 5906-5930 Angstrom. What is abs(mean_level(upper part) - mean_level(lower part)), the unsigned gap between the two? 0.1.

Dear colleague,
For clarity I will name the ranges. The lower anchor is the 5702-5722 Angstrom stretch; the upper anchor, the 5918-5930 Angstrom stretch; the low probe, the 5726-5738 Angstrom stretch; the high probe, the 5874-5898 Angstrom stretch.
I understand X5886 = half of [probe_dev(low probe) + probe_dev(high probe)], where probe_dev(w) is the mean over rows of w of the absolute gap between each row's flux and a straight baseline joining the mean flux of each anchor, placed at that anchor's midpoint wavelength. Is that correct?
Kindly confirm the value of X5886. 1.04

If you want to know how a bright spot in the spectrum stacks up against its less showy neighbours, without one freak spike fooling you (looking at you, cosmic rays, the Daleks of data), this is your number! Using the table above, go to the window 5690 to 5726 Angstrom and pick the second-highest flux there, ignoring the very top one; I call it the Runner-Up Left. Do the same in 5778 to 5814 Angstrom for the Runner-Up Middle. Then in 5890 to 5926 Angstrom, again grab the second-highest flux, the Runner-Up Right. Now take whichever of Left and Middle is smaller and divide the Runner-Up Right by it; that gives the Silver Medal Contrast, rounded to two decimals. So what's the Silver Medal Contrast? 0.76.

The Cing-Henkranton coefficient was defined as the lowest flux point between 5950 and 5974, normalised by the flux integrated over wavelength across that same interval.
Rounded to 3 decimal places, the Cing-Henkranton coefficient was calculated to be 0.037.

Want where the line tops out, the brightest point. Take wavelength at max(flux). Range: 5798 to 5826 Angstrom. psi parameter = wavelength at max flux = 5808.0 Angstrom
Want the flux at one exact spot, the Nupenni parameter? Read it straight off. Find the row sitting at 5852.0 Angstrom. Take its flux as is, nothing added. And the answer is 18.35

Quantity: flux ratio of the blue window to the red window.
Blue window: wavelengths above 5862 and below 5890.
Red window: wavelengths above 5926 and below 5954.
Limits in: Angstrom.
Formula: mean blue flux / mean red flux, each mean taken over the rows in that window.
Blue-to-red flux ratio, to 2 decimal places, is 0.95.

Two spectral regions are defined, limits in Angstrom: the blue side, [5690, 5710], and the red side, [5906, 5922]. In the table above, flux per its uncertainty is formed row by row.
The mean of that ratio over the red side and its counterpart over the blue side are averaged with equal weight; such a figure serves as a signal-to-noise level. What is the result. 19.3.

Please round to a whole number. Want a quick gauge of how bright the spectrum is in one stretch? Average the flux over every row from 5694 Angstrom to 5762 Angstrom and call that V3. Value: 23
